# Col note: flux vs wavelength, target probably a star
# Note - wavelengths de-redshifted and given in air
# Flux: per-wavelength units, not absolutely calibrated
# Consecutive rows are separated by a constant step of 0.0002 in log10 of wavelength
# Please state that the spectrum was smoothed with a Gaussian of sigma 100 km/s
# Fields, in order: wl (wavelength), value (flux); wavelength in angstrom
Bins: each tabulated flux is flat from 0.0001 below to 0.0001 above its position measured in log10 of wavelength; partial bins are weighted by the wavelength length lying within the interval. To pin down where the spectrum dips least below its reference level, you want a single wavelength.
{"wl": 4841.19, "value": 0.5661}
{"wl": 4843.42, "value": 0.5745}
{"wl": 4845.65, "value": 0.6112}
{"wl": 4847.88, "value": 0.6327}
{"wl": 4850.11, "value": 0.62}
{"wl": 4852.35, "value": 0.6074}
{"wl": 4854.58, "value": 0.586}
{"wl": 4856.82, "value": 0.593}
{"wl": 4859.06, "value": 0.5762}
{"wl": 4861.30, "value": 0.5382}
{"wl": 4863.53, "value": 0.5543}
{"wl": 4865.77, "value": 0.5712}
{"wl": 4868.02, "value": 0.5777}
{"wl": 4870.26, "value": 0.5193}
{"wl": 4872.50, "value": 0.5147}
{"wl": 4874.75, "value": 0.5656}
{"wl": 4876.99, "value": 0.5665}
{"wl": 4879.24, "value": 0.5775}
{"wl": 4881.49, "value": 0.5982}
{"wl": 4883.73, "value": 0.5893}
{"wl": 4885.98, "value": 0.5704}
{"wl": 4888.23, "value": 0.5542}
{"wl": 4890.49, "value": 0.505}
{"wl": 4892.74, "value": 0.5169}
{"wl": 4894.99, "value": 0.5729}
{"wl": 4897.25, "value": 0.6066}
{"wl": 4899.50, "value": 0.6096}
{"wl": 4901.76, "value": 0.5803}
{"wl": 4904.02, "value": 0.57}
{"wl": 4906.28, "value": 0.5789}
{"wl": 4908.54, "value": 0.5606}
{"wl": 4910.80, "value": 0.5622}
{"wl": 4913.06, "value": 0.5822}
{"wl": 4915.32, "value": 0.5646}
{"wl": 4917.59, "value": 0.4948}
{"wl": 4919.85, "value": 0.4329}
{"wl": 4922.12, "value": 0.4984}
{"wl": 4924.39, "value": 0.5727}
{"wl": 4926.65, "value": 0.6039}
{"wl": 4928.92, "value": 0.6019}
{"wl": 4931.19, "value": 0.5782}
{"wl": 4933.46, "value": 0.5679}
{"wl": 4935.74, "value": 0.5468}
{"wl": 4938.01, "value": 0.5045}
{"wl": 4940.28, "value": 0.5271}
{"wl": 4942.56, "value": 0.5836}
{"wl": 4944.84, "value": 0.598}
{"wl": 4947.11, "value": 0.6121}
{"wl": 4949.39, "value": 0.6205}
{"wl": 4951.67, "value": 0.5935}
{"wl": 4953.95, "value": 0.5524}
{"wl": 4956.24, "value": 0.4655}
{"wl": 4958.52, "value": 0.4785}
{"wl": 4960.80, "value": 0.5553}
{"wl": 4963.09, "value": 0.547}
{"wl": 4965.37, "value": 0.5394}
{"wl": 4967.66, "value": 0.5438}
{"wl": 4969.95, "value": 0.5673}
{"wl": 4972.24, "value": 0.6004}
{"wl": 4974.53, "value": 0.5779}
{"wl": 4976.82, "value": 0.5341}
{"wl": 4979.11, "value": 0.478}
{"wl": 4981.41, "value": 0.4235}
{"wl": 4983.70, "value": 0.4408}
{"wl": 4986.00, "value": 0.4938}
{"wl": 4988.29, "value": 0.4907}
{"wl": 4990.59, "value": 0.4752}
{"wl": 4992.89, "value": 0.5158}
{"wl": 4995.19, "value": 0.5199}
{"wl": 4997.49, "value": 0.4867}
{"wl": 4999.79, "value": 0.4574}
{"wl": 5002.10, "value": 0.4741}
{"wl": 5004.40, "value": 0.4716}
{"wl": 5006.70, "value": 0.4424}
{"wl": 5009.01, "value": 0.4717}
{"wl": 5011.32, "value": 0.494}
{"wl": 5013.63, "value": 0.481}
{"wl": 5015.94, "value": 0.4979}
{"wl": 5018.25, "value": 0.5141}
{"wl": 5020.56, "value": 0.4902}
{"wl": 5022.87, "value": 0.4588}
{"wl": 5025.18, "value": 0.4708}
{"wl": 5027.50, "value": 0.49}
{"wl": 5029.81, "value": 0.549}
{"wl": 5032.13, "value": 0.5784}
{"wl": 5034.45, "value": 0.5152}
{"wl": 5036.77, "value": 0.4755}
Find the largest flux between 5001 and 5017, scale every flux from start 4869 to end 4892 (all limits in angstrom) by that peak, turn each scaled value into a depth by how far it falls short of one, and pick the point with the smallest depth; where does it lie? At 4881.49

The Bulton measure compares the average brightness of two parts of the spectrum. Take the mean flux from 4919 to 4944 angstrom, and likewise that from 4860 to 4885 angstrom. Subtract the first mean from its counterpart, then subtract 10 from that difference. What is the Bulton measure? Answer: -9.99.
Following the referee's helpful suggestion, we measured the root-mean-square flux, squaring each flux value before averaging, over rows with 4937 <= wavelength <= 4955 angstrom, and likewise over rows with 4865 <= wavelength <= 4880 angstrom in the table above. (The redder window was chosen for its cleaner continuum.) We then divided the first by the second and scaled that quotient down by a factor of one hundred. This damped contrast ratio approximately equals 0.0103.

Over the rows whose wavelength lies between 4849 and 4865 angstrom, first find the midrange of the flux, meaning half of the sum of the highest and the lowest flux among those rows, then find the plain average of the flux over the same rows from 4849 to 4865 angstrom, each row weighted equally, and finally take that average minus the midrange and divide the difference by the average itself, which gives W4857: 0.005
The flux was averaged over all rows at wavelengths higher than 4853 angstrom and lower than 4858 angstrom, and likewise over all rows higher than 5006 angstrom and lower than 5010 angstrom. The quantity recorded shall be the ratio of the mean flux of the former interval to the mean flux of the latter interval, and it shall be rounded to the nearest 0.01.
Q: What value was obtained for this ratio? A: 1.29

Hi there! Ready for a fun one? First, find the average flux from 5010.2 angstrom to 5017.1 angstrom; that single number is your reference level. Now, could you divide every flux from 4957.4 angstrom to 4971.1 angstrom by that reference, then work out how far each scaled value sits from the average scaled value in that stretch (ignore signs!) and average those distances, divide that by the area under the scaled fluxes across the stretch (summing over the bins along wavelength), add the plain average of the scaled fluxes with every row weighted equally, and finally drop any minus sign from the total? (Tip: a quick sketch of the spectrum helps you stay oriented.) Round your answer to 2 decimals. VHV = 1.10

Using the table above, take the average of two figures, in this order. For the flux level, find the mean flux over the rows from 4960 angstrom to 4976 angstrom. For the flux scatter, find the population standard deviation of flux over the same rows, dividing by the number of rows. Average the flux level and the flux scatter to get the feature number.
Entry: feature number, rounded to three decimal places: 0.291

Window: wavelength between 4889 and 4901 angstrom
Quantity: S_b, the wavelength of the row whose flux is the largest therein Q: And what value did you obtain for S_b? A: 4899.50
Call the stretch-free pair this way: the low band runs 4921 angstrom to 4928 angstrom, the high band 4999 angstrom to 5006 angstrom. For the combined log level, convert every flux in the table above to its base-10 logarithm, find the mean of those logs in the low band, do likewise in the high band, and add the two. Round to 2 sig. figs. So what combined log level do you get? -0.58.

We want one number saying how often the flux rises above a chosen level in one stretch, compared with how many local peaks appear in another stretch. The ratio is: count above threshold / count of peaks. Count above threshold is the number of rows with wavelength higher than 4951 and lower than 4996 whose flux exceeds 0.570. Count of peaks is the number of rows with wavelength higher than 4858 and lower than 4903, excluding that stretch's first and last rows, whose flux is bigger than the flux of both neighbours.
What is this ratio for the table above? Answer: 1.0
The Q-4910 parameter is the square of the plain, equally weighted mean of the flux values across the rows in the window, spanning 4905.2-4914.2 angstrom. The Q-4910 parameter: 0.326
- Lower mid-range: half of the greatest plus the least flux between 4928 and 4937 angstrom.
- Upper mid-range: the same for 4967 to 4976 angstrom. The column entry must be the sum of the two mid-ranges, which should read 1.15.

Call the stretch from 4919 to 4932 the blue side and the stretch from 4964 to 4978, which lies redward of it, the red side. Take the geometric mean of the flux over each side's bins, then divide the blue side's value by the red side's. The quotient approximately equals 0.97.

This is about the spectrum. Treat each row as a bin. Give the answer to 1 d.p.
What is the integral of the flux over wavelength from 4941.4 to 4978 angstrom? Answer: 20.5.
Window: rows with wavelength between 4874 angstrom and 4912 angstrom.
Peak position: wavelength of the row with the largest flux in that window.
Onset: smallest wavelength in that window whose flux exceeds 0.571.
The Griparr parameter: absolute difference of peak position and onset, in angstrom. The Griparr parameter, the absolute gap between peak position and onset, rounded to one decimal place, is 20.3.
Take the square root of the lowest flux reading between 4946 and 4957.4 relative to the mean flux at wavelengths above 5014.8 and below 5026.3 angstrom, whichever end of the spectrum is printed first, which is 0.98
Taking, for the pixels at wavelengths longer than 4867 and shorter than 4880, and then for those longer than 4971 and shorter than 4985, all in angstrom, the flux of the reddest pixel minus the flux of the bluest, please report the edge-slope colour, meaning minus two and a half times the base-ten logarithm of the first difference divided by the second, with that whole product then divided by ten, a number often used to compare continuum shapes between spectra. 0.7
